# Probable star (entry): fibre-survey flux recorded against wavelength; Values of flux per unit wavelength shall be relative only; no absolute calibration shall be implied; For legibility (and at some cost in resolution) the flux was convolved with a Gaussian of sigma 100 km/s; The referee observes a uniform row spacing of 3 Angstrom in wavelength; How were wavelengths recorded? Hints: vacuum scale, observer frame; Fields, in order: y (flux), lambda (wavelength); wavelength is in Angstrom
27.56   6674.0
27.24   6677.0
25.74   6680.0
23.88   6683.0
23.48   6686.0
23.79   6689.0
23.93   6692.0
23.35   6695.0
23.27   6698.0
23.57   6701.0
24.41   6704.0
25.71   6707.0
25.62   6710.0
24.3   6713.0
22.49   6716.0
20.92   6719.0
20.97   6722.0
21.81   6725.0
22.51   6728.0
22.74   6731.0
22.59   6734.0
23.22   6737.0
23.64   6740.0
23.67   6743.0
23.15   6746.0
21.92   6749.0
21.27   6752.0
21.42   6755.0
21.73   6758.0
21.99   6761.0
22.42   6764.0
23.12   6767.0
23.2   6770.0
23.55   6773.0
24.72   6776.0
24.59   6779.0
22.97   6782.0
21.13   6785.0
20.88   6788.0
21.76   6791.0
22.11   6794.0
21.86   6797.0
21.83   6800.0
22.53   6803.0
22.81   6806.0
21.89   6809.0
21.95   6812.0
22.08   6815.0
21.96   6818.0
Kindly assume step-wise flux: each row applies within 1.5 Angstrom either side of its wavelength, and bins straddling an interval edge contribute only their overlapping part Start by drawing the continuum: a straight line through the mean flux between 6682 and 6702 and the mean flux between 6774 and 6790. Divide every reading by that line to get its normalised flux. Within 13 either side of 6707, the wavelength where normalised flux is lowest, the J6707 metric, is 6719.0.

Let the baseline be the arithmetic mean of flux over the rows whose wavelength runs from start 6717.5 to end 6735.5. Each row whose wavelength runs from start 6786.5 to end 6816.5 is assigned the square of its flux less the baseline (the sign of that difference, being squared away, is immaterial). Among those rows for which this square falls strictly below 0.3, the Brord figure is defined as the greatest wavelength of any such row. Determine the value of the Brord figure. 6815.0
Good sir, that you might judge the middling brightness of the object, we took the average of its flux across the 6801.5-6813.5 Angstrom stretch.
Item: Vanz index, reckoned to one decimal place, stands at 22.3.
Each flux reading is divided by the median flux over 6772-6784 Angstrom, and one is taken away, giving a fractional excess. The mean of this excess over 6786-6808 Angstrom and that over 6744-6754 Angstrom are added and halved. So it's -0.084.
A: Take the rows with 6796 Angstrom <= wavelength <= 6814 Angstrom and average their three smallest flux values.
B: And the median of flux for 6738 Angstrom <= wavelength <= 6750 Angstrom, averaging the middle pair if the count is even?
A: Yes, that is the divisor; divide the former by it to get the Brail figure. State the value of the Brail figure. 0.93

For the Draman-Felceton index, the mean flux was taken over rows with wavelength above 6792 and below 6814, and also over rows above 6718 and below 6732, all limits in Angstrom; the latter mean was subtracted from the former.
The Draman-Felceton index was 0.3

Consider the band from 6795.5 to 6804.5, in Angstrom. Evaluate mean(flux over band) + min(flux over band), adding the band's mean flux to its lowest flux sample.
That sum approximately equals 43.9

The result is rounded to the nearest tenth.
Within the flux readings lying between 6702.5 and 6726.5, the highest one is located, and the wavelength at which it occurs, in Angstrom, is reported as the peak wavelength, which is 6707.0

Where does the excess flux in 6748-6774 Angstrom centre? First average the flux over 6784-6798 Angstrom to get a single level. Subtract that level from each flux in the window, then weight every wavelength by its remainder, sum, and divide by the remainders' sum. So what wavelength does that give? 6768.4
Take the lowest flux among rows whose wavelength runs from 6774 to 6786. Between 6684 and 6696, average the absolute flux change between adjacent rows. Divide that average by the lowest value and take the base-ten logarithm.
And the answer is -1.79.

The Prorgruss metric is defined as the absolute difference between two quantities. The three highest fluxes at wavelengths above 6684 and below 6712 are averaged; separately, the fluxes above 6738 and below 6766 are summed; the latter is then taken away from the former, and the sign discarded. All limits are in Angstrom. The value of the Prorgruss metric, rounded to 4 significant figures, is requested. 176.0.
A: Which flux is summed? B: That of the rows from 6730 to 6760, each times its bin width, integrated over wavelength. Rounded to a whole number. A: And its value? 676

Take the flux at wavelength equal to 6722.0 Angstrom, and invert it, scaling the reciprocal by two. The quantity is 0.095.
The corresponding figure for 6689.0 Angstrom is 0.084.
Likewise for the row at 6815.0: 0.091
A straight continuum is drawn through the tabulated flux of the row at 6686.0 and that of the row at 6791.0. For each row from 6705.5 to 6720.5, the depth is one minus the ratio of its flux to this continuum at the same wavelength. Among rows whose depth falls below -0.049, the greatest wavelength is 6713.0 Angstrom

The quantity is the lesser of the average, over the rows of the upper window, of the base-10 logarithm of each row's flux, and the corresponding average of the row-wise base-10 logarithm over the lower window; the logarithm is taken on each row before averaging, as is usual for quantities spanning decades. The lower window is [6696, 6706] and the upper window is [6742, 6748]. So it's 1.37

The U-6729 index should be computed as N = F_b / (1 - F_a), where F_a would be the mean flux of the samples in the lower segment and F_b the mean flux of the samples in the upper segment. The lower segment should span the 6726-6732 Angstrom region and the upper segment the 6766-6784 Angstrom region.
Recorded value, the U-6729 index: -1.10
